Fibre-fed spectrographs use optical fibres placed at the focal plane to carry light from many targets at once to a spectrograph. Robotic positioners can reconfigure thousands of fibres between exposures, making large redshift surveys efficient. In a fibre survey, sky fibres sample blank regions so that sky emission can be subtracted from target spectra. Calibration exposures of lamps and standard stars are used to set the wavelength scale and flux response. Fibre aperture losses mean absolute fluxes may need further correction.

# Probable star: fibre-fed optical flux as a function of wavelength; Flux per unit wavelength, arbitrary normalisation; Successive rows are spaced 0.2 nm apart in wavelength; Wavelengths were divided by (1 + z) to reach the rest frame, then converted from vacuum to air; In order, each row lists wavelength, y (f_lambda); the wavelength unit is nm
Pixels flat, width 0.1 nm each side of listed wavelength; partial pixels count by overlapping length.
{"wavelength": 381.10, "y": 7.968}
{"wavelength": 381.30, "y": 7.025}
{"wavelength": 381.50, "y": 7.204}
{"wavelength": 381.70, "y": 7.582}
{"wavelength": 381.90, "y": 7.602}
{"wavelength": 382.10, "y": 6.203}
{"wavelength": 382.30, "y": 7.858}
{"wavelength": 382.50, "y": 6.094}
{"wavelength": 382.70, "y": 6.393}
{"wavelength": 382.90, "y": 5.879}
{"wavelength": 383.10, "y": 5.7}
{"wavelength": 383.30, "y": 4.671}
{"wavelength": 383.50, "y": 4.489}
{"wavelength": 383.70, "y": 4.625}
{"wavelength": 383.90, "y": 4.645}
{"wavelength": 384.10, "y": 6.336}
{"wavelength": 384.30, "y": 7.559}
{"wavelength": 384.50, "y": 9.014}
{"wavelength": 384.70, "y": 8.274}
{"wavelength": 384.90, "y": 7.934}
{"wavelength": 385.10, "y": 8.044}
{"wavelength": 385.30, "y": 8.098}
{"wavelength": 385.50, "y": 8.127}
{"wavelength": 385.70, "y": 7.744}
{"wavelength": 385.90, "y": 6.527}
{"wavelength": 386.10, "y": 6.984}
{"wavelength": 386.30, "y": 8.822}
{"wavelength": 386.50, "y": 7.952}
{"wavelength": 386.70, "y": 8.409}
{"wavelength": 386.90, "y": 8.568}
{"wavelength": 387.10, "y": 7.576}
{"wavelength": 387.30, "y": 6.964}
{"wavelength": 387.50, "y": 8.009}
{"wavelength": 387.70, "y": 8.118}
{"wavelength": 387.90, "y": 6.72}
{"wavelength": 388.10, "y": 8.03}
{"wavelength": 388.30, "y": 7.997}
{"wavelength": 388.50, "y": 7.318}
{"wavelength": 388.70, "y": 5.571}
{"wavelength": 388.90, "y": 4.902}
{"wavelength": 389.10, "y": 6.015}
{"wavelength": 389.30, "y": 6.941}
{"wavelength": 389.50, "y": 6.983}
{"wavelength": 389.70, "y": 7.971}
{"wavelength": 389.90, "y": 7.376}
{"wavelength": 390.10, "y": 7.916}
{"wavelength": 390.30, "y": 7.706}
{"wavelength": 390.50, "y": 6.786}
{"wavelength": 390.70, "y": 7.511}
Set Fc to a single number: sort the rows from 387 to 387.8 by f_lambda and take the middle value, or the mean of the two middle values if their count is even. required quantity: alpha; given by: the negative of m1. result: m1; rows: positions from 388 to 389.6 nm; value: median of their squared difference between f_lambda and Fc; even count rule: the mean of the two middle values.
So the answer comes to -0.7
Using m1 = 0.69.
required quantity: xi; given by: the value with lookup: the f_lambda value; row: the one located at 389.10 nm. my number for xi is 6.015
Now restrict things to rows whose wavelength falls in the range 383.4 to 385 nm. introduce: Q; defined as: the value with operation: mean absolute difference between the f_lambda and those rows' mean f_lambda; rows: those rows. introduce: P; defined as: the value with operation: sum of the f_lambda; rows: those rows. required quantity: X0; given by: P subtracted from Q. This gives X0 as -51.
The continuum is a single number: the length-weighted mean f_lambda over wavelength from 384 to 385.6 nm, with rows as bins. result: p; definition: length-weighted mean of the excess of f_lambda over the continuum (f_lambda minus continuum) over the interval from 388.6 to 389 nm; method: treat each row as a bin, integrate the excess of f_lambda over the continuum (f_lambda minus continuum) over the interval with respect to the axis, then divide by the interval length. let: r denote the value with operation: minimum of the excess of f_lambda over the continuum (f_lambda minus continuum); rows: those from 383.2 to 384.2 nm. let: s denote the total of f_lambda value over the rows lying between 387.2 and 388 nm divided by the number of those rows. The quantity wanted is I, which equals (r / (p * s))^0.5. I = 0.4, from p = -2.7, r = -3.4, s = 7.5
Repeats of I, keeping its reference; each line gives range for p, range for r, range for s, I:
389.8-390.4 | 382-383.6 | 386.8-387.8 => 1.3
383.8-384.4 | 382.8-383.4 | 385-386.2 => 0.5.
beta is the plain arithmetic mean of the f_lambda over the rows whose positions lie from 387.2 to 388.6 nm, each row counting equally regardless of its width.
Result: 7.59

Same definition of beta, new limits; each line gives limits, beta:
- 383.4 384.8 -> 6.42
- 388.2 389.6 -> 6.53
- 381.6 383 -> 6.80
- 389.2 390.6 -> 7.38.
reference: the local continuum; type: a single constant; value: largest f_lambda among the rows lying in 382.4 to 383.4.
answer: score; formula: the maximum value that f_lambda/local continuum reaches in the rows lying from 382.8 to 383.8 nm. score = 0.92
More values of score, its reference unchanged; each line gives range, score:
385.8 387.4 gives 1.38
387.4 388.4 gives 1.27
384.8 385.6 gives 1.27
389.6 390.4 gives 1.25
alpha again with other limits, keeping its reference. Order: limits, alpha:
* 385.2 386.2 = -0.1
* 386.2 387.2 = -0.4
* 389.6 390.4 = 0.0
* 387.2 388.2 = -0.1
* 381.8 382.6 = -1.3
